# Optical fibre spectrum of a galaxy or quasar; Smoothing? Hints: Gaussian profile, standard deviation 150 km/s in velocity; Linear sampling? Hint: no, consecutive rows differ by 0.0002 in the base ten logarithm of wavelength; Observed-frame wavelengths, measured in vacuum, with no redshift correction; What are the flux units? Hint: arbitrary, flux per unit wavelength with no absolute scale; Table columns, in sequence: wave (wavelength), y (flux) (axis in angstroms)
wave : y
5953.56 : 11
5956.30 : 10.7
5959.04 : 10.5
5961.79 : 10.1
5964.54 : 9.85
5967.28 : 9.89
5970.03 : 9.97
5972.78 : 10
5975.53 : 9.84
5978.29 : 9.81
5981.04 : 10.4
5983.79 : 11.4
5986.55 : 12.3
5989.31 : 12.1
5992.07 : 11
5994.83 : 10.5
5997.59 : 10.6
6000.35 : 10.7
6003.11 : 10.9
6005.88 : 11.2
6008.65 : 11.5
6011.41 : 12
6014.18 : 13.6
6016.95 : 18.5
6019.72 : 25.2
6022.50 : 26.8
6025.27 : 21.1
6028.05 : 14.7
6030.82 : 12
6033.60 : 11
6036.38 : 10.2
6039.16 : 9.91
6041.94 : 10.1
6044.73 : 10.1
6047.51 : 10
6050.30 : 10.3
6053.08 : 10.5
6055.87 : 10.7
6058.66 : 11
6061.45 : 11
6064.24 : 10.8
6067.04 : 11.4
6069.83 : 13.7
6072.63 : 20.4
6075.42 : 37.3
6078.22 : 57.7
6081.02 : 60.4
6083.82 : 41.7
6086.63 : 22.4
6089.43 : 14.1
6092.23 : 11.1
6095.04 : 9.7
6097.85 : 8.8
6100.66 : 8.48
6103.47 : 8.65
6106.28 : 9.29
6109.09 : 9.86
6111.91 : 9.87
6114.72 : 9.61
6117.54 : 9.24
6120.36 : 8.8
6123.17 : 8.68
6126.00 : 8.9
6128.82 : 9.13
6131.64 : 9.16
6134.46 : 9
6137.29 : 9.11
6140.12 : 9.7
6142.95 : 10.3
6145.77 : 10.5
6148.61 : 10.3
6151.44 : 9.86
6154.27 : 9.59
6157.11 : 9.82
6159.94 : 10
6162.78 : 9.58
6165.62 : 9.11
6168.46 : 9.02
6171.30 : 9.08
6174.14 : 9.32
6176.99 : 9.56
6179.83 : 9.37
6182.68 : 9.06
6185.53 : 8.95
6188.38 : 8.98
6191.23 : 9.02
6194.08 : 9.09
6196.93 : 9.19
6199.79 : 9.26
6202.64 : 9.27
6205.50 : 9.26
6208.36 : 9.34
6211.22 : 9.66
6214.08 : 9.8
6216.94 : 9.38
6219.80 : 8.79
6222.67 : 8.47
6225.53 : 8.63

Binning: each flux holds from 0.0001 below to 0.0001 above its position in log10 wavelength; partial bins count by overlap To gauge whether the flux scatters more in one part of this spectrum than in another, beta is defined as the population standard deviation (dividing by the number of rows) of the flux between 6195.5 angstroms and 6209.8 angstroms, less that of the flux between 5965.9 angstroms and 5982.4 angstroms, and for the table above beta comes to -0.15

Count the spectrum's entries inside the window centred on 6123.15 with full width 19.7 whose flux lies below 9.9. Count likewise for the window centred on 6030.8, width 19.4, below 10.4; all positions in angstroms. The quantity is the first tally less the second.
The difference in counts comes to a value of 5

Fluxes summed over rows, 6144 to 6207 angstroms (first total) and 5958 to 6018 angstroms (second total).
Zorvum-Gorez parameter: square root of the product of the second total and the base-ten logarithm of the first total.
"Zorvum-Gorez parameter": 23.9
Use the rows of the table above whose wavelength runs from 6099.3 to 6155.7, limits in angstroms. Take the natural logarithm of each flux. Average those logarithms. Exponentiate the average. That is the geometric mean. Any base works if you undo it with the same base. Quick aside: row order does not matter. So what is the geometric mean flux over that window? 9.4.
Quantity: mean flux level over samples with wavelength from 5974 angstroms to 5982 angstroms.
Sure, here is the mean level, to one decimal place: 10.0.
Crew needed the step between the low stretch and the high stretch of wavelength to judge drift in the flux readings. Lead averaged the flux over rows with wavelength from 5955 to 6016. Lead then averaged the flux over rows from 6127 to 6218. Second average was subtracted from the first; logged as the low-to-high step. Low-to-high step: 1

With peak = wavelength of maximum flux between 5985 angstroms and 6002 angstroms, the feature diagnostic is 5986.55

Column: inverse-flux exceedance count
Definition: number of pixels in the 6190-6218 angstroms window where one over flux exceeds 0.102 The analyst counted 10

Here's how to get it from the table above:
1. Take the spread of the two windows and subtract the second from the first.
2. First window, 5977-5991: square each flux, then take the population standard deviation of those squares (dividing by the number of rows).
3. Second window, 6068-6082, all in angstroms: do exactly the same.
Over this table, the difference -1423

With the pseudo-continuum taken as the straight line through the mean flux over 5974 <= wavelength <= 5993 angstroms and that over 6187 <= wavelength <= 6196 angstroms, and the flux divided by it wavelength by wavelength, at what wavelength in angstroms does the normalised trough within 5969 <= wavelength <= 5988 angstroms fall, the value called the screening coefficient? 5978.29 angstroms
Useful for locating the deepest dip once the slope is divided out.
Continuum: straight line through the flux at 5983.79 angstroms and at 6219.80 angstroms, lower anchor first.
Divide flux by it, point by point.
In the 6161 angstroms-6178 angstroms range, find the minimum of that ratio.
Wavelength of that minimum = 6168.46 angstroms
